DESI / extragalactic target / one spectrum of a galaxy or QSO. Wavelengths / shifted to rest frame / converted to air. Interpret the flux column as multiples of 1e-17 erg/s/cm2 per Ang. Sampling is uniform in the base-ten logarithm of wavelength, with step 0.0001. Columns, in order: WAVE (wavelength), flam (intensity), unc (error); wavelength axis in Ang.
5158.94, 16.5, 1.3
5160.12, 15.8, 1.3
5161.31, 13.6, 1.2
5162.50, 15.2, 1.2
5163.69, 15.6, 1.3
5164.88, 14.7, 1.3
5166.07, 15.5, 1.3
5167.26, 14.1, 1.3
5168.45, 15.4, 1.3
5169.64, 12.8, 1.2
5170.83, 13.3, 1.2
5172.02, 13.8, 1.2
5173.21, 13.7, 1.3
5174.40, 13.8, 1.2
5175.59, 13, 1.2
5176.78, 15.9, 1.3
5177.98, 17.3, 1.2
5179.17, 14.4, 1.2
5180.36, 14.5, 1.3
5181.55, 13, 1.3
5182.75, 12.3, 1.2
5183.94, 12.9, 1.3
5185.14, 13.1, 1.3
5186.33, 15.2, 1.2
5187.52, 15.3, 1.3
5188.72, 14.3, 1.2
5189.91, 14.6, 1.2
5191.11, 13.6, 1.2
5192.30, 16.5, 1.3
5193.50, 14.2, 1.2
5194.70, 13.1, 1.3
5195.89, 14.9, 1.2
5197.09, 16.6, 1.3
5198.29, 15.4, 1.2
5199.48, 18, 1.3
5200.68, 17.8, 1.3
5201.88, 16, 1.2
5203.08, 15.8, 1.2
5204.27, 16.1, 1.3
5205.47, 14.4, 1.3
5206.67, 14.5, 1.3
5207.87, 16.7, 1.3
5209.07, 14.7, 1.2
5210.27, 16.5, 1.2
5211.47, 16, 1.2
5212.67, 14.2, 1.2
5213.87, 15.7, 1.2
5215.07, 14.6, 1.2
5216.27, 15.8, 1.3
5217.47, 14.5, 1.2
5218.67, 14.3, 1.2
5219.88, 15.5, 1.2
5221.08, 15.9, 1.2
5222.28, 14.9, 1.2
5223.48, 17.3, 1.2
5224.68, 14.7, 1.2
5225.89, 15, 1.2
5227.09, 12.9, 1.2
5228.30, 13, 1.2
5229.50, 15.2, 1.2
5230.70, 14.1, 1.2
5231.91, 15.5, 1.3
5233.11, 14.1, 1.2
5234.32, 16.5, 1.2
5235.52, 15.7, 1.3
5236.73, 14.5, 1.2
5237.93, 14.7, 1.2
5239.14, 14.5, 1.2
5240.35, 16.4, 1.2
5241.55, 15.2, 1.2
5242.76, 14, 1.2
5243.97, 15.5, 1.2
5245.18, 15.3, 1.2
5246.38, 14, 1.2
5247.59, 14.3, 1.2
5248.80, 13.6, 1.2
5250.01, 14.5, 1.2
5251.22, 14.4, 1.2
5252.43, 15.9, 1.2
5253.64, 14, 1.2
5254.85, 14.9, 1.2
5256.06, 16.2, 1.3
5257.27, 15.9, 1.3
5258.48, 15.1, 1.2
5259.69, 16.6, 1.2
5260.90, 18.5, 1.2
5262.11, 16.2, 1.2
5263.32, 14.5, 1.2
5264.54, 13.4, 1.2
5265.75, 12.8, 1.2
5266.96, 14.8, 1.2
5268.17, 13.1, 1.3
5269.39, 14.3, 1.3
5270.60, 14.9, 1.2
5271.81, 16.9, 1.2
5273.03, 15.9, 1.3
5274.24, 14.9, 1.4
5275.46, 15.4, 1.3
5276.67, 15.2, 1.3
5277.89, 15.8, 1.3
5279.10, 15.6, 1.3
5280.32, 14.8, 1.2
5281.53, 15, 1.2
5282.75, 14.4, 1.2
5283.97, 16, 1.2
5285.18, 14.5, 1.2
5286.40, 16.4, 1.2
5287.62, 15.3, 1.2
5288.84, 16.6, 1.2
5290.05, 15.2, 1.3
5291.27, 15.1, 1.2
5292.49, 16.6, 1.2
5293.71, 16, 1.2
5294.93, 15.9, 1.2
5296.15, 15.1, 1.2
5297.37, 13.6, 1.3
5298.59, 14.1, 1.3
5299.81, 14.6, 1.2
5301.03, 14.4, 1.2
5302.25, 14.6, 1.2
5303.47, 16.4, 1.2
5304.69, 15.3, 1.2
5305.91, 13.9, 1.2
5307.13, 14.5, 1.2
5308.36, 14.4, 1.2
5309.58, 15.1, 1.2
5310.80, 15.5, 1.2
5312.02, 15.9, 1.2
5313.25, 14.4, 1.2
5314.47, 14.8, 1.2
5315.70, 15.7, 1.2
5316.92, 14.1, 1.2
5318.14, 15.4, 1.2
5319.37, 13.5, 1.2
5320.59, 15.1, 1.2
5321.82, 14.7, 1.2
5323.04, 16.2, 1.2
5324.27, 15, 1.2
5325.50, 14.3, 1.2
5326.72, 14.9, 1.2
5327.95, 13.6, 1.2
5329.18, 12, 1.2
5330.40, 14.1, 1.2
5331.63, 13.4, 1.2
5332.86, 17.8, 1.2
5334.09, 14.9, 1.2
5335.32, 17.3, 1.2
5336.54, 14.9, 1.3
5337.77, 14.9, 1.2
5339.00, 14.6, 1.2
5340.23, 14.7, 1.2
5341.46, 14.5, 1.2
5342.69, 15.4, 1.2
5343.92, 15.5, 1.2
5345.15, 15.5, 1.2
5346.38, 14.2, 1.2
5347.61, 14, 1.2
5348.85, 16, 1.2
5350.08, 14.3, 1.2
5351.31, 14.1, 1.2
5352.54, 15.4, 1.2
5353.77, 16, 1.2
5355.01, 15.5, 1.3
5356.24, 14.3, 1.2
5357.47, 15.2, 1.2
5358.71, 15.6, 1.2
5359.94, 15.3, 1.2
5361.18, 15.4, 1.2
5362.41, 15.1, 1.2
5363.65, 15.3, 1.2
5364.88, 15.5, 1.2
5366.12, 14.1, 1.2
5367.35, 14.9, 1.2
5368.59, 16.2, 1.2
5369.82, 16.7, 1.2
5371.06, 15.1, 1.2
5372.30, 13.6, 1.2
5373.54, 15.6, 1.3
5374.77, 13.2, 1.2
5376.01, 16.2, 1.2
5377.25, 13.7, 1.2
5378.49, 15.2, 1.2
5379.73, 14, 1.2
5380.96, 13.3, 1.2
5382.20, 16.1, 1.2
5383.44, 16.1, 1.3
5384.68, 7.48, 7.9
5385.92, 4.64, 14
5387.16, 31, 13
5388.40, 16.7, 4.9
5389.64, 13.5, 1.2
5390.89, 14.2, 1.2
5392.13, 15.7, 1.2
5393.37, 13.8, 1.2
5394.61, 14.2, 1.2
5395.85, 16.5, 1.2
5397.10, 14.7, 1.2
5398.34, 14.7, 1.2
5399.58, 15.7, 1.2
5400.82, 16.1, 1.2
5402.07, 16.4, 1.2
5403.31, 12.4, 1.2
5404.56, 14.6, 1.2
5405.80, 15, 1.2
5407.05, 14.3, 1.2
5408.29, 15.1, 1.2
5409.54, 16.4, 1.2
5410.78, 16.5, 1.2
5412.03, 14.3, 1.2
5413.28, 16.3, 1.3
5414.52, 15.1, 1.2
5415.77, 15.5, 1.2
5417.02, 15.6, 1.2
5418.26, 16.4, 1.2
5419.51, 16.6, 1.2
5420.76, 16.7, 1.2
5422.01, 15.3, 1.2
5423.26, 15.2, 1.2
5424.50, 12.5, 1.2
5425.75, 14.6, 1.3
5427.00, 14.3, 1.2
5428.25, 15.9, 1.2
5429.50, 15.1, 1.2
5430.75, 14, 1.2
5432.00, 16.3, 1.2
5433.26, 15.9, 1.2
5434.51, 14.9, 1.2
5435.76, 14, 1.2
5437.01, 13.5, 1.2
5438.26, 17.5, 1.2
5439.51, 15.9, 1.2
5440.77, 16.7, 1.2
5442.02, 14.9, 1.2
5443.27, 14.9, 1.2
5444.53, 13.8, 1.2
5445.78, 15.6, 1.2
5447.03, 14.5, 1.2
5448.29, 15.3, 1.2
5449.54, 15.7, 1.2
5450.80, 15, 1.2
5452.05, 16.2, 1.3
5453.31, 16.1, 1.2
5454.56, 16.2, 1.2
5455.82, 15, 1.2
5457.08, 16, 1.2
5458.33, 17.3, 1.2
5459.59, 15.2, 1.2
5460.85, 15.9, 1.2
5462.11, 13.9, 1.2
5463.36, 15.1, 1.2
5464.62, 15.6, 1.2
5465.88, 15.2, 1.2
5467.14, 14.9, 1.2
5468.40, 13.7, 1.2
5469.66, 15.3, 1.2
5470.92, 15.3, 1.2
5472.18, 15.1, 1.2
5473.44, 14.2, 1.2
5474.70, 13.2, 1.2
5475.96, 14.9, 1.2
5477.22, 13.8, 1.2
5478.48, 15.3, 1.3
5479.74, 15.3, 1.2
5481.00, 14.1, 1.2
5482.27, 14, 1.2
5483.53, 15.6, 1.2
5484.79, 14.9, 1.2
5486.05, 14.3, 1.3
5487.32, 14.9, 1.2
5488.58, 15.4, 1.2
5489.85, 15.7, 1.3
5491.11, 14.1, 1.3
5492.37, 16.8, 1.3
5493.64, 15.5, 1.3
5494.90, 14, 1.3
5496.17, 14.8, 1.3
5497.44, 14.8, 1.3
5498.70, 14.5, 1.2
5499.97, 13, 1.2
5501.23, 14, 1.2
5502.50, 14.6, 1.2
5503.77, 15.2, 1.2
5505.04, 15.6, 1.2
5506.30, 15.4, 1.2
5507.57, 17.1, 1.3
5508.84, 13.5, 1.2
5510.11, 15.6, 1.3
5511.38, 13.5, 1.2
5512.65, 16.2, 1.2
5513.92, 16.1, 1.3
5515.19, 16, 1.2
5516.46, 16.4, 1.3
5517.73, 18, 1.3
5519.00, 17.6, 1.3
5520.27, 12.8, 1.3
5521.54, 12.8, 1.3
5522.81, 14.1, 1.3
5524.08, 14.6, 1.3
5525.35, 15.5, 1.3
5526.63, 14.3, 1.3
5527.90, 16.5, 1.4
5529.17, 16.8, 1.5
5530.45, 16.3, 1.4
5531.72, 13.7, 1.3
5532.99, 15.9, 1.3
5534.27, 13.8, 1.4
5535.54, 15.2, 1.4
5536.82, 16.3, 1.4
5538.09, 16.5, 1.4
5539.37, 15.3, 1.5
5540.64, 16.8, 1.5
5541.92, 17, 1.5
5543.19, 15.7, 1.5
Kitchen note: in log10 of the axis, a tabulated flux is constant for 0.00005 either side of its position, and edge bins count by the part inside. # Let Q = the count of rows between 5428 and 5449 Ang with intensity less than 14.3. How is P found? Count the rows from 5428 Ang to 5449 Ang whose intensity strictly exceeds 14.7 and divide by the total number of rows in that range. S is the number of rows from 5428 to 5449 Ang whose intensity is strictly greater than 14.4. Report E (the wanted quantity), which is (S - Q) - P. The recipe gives 8.3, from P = 0.706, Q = 4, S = 13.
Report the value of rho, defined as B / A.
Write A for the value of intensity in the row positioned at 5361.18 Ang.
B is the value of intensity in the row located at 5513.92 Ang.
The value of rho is 1.05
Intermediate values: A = 15.4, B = 16.1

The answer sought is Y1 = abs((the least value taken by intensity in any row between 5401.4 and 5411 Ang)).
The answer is 12.4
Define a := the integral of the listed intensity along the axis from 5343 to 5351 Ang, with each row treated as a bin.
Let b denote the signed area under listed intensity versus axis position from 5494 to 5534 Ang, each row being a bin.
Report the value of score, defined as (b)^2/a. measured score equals 3071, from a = 119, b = 605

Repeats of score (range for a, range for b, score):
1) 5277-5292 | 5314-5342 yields 744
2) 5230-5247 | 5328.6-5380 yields 2327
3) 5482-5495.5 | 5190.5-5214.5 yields 684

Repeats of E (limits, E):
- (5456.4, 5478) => 6.3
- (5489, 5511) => 6.4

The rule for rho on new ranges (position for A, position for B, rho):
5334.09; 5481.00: 0.95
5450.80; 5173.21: 0.91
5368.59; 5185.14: 0.81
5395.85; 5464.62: 0.95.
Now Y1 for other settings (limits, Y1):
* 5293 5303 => 13.6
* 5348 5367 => 14.1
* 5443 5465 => 13.8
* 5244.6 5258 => 13.6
